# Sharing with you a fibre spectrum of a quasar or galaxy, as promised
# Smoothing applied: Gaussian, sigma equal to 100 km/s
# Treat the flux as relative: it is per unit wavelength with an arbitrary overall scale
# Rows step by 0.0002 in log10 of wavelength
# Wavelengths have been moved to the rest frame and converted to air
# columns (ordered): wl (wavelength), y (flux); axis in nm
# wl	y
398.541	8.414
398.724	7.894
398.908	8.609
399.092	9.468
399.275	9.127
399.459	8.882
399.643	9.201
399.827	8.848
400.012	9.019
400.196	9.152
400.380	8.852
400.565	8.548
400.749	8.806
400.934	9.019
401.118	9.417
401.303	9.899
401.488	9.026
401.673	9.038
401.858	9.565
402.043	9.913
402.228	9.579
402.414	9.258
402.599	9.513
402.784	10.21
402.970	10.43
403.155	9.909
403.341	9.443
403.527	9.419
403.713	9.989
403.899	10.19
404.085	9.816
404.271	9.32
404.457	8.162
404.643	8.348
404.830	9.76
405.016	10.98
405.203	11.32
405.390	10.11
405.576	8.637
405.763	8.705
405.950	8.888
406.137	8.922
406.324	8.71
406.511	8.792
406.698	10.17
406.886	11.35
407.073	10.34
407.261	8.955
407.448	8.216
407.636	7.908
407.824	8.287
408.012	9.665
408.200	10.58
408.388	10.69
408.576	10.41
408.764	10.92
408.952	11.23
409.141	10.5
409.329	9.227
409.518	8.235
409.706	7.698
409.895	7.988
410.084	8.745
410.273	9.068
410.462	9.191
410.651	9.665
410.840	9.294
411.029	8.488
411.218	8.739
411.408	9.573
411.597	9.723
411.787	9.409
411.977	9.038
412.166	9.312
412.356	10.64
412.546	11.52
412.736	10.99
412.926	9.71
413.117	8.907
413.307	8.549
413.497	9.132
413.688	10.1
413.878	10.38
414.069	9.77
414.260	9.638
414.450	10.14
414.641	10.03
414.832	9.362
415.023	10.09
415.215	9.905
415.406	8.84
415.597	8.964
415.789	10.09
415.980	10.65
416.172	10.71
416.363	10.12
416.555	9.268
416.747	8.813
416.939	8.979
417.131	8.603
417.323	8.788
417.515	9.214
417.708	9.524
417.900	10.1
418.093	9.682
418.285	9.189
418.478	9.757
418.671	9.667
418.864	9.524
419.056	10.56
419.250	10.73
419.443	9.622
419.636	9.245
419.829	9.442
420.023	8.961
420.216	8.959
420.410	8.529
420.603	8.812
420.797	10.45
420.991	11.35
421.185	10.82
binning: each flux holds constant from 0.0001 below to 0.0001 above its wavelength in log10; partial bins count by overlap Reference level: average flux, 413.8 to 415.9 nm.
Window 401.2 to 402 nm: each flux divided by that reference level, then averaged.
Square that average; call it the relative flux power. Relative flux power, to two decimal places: 0.93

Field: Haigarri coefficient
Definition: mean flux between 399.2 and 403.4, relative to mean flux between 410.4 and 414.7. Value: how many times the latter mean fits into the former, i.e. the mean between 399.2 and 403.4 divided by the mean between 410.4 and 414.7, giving 0.97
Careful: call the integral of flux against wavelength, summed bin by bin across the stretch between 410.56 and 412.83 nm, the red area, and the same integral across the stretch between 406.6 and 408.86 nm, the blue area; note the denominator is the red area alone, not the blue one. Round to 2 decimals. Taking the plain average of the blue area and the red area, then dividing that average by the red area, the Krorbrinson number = 1.00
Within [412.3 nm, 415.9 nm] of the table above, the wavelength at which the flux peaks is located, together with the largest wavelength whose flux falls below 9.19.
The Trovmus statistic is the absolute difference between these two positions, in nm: 3.05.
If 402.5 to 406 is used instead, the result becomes 0.75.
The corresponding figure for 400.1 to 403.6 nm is 1.30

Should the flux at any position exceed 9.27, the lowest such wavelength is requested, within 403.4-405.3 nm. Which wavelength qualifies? 403.527 nm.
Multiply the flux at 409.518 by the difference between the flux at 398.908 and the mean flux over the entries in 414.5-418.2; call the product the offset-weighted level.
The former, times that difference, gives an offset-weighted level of -7.9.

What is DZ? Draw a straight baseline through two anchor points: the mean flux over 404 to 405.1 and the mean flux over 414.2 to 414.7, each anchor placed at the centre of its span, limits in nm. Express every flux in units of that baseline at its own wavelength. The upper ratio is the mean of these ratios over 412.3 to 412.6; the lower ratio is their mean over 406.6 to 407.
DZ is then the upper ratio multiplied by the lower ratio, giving 1.27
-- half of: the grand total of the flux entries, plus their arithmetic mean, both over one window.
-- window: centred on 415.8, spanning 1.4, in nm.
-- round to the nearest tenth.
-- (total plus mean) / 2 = 39.6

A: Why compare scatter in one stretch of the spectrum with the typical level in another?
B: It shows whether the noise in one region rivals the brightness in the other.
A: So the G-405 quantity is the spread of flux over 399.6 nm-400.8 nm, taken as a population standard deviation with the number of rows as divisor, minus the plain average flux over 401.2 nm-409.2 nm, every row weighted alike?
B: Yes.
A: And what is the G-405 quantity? -9.44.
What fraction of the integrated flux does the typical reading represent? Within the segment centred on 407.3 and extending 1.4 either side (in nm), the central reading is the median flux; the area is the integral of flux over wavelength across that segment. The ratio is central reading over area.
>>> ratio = 0.337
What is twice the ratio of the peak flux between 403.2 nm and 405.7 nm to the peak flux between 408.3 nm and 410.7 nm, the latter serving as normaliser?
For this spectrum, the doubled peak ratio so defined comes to 2.02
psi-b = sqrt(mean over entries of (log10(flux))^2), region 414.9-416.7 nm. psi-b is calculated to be 0.993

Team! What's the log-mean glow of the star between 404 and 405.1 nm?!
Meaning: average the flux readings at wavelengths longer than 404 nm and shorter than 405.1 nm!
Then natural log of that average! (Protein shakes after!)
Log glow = 2.24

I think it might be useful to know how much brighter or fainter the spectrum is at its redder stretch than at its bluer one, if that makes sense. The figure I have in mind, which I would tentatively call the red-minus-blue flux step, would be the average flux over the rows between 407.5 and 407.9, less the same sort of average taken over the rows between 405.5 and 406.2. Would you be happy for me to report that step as -0.7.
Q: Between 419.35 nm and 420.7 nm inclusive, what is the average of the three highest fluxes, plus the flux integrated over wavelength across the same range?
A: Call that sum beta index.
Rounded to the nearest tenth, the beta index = 21.7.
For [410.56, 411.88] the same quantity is 21.9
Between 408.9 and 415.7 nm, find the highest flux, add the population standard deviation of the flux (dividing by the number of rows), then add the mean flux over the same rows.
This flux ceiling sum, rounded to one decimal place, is 21.9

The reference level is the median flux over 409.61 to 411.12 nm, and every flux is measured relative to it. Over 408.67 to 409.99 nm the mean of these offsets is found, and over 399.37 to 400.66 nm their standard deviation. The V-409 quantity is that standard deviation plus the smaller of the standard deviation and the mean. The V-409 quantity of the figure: 0.4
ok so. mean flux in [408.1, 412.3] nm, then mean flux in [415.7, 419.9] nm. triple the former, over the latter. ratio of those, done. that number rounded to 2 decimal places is 2.94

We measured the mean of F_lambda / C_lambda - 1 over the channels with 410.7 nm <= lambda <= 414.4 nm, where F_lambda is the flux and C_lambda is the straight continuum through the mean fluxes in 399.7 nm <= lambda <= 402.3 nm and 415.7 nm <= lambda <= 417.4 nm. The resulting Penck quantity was 0.017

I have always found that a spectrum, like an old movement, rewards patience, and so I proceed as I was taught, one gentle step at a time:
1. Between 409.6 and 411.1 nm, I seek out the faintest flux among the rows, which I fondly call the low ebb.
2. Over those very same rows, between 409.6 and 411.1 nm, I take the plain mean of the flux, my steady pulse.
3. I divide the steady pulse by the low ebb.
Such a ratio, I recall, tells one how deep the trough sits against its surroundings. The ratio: 1.14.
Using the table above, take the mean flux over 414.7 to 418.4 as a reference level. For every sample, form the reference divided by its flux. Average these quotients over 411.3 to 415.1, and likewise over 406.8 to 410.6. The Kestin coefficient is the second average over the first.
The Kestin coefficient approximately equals 1.05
